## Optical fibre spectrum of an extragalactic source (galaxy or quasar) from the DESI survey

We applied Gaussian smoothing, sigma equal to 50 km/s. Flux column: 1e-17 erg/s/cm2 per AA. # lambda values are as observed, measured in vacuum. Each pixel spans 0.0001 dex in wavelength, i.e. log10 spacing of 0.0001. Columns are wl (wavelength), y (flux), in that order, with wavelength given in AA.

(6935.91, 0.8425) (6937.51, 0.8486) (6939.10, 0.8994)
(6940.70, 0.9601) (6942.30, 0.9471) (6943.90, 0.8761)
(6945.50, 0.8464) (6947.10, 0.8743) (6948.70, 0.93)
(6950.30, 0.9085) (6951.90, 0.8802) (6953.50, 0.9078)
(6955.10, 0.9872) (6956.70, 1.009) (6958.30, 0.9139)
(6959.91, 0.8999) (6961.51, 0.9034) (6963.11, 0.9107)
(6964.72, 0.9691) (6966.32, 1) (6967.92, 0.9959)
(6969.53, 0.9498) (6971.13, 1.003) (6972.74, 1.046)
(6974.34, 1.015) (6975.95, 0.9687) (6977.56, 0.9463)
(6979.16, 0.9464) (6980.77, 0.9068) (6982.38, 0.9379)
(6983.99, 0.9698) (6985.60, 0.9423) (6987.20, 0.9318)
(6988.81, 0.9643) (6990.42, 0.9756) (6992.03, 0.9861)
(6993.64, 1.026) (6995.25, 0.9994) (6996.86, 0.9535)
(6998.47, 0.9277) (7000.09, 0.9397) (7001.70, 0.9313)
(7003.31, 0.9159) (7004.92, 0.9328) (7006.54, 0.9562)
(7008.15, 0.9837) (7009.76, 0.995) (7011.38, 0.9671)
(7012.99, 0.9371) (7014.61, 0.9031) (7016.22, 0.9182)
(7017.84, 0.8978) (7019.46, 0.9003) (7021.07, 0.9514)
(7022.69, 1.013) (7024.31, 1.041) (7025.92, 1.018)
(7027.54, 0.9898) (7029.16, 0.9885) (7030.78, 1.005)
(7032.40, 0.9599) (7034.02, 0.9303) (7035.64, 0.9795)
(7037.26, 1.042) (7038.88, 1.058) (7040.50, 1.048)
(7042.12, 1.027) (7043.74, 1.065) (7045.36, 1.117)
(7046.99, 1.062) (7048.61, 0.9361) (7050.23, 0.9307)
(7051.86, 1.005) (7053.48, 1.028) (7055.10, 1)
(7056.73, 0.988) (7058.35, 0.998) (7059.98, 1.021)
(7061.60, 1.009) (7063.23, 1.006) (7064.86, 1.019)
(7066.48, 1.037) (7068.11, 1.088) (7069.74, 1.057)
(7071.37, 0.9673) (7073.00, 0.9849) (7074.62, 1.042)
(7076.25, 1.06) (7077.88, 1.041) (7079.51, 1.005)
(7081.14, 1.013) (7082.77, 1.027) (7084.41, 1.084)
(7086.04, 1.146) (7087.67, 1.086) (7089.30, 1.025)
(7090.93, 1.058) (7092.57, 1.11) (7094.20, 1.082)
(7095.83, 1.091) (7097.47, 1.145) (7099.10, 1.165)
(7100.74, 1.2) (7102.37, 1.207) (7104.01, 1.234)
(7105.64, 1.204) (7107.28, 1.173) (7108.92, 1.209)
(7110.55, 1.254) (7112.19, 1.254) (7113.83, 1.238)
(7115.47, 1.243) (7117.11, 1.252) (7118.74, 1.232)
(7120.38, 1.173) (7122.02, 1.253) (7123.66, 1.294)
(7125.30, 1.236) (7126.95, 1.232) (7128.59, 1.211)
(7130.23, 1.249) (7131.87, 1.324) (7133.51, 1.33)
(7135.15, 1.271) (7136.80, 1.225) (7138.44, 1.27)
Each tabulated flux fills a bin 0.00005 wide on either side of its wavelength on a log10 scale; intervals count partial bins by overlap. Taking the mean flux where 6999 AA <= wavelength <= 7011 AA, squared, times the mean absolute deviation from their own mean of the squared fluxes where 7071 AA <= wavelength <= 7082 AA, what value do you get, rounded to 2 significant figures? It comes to 0.050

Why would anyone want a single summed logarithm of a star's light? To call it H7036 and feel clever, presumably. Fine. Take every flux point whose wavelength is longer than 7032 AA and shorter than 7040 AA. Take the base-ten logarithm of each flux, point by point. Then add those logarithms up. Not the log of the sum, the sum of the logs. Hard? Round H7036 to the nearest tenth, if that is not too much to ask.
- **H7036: 0.0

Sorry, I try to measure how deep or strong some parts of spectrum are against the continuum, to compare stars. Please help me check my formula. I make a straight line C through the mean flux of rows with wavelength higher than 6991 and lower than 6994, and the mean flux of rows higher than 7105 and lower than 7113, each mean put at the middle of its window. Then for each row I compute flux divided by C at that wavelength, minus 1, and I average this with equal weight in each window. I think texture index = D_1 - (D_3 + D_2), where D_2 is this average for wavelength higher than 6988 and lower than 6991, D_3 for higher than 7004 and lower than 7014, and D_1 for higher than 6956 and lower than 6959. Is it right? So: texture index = 0.123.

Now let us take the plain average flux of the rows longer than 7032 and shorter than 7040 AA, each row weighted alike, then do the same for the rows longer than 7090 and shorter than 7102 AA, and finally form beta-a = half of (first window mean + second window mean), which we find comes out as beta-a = 1.06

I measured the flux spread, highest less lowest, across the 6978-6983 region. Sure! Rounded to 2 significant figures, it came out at 0.040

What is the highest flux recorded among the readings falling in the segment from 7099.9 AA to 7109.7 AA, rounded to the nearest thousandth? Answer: 1.234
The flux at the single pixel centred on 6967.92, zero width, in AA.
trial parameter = 0.9959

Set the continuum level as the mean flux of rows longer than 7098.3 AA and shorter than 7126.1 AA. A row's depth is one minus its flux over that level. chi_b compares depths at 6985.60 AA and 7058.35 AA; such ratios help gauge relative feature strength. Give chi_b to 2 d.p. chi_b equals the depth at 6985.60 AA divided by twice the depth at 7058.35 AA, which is 0.62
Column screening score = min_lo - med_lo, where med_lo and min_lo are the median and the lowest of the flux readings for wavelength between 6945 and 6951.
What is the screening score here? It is -0.045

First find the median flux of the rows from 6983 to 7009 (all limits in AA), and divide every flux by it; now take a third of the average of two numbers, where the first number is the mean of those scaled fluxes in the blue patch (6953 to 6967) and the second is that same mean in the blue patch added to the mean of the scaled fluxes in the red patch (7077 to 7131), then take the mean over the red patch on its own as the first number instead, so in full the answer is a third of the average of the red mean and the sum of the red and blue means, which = 0.571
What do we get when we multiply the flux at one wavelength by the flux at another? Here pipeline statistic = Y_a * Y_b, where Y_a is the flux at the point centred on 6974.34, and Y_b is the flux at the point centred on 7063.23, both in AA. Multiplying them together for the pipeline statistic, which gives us 1.02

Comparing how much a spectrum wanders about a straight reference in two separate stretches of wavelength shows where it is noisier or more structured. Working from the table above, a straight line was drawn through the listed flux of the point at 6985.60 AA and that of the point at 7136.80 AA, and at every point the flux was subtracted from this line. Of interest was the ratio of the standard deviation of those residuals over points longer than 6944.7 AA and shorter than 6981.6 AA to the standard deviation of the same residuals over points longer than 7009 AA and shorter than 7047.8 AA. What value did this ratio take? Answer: 0.97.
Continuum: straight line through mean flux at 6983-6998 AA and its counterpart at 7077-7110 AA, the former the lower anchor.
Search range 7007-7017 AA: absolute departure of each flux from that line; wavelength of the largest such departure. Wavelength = 7014.61 AA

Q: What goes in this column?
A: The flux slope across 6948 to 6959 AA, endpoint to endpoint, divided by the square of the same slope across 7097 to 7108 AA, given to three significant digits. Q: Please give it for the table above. -206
